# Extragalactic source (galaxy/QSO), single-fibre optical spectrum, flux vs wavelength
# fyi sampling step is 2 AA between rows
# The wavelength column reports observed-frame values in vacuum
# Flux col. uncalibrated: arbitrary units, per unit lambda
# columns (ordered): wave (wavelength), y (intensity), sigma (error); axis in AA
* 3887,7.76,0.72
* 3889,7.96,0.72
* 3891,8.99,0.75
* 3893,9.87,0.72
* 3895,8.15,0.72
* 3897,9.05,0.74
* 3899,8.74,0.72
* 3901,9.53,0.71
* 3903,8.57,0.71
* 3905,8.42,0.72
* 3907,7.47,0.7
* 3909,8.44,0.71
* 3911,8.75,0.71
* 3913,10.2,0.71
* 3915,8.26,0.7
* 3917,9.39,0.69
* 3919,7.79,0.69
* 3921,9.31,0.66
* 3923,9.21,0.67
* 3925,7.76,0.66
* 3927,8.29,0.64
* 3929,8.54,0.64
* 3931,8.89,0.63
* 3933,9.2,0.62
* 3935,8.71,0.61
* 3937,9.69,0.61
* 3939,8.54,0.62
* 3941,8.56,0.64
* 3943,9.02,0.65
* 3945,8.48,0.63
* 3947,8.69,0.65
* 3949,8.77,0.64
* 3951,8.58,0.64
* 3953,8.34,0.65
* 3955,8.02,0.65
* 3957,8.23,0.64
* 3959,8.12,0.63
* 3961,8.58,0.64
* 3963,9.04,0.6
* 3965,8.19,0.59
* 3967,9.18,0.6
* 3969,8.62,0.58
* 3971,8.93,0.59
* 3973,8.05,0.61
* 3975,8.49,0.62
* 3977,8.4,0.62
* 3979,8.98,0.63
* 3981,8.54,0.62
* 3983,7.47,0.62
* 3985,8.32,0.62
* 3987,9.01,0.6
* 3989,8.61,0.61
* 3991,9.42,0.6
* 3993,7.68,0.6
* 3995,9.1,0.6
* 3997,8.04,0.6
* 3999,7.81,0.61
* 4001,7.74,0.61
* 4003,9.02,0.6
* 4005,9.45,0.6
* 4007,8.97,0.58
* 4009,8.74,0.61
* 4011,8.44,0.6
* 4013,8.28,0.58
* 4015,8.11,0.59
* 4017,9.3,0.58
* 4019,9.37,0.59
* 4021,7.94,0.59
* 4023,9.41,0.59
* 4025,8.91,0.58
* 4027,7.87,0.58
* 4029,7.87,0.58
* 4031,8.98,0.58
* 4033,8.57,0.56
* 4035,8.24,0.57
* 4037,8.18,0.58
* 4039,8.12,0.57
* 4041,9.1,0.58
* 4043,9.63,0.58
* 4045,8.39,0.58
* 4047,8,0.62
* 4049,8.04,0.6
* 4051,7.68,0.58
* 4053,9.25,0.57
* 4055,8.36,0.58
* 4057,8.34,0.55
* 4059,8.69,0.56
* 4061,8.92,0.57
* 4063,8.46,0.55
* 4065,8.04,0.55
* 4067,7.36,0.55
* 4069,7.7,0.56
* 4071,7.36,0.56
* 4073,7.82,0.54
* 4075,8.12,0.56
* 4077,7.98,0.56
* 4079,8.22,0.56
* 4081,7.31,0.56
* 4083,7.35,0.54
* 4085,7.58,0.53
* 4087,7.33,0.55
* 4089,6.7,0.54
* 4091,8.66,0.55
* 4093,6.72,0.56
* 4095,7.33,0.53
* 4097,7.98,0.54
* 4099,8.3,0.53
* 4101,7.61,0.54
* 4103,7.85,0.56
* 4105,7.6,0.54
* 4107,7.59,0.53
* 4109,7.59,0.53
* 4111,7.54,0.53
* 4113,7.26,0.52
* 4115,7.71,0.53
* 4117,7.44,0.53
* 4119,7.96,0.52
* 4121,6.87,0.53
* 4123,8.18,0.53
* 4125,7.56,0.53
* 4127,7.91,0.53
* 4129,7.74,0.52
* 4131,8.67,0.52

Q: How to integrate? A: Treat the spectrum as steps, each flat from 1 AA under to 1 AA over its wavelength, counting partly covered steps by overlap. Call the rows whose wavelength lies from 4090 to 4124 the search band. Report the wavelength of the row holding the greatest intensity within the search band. 4091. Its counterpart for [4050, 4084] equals 4053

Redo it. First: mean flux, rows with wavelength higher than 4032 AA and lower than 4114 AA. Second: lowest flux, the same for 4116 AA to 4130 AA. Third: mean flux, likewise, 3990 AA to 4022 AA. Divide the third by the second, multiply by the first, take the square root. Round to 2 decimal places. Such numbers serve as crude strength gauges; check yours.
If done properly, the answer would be 3.16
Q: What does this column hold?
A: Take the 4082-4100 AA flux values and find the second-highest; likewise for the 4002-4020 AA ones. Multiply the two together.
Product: 77.8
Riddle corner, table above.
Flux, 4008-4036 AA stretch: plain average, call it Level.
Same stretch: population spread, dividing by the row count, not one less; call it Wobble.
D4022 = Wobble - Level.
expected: -8.0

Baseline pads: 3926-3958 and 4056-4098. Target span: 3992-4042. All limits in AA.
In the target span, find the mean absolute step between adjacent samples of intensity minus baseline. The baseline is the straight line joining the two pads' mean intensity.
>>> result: 0.60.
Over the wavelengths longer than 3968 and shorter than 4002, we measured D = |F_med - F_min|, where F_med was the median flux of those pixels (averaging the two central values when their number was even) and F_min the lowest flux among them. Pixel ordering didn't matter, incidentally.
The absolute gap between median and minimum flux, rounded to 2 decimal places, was 1.02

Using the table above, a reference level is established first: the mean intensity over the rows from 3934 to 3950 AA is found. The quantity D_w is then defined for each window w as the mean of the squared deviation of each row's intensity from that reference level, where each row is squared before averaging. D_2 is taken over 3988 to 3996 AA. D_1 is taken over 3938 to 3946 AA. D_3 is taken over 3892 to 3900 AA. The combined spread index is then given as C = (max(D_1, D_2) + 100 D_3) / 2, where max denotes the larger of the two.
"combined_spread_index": 21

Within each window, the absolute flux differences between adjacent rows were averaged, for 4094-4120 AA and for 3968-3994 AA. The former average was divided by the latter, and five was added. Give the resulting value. 5.4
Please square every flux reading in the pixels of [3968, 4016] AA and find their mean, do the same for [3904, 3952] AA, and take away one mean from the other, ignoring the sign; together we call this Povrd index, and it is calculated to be 3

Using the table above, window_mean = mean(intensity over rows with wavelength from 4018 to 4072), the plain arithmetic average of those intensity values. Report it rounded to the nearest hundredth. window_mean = 8.40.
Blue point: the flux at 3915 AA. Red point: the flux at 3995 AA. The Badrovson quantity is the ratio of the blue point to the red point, 0.91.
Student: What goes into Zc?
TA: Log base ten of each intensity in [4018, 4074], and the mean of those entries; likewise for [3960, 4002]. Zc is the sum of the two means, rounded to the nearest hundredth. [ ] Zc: 1.85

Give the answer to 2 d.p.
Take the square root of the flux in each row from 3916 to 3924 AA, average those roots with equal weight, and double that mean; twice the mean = 5.97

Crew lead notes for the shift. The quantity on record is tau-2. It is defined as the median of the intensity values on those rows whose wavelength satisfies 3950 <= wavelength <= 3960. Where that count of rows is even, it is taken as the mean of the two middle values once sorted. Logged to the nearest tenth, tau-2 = 8.2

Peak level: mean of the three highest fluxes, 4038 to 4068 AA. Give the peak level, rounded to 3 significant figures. 9.33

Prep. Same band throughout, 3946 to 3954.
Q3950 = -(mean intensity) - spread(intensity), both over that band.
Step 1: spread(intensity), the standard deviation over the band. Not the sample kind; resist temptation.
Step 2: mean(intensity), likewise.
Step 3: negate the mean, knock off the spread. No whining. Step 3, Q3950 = -8.8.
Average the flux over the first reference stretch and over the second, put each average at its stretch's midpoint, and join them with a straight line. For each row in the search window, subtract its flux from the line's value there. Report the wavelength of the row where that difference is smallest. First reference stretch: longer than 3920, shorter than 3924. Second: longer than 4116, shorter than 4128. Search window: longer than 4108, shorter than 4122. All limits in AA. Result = 4119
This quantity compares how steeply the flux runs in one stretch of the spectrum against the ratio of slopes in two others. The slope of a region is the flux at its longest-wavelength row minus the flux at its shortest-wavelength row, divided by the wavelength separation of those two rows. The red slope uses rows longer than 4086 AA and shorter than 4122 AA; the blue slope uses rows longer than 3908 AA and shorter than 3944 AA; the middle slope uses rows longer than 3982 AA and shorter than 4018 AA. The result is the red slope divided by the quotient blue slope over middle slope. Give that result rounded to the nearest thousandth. -0.043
